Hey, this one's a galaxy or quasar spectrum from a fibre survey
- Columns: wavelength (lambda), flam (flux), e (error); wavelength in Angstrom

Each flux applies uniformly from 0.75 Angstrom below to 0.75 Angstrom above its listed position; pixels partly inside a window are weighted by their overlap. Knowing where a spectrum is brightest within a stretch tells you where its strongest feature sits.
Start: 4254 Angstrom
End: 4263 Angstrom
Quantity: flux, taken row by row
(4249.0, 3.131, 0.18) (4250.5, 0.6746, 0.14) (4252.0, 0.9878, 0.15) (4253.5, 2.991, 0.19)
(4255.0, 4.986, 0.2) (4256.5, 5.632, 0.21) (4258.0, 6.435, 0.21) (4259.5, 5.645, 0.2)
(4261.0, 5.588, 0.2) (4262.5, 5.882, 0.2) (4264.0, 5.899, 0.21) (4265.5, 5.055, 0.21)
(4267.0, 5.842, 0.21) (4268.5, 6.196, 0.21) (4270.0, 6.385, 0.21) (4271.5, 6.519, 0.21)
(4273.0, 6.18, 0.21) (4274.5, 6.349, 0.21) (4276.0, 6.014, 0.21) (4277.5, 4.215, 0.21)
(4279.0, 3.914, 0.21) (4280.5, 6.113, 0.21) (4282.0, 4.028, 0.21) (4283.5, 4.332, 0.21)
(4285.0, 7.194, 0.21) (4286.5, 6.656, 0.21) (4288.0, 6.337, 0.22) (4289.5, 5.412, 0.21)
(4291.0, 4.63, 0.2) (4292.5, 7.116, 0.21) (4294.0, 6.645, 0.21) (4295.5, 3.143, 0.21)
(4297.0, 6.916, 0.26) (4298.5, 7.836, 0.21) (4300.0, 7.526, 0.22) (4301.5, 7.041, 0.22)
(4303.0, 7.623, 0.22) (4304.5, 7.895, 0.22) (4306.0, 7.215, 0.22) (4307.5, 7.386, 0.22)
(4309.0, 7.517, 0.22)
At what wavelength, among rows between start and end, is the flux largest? 4258.0 Angstrom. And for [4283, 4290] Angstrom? 4285.0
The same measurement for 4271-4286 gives 4285.0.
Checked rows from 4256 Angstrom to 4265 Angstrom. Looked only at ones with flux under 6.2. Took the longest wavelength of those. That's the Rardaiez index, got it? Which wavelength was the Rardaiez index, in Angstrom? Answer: 4264.0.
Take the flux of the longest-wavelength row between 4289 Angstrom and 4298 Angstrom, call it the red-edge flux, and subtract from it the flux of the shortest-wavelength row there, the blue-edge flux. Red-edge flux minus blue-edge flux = 1.5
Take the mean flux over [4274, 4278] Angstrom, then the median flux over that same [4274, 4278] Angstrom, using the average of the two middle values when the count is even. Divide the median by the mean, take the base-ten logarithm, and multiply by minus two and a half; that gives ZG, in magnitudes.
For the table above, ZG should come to -0.09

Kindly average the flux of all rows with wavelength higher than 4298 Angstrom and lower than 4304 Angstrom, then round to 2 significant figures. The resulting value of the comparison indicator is 7.5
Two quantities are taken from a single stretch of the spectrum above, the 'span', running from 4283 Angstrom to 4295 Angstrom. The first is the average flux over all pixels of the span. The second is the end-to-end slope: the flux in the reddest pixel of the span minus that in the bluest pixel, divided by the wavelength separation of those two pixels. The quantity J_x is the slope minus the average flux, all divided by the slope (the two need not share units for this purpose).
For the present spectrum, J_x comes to -26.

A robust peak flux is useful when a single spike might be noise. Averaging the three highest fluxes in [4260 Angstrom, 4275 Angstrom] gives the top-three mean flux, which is 6.4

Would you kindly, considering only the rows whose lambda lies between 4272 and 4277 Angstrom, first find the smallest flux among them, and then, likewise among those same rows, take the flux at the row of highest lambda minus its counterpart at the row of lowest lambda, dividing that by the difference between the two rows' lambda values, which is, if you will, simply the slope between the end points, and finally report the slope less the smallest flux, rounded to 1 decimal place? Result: -6.1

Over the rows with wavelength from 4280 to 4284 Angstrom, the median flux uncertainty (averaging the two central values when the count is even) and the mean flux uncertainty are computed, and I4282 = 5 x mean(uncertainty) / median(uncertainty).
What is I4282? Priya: 5.00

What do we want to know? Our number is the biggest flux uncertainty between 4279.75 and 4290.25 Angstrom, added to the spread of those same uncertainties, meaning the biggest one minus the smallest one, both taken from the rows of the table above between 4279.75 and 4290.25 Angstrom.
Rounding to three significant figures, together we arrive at 0.230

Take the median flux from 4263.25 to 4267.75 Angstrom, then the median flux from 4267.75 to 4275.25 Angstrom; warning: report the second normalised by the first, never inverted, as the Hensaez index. 1.09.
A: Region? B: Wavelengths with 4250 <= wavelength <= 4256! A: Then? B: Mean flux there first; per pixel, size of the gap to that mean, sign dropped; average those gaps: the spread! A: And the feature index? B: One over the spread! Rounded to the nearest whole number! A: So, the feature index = 1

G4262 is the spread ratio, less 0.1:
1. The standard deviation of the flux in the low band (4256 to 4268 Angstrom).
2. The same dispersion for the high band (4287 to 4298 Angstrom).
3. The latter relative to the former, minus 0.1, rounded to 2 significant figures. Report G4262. 3.6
